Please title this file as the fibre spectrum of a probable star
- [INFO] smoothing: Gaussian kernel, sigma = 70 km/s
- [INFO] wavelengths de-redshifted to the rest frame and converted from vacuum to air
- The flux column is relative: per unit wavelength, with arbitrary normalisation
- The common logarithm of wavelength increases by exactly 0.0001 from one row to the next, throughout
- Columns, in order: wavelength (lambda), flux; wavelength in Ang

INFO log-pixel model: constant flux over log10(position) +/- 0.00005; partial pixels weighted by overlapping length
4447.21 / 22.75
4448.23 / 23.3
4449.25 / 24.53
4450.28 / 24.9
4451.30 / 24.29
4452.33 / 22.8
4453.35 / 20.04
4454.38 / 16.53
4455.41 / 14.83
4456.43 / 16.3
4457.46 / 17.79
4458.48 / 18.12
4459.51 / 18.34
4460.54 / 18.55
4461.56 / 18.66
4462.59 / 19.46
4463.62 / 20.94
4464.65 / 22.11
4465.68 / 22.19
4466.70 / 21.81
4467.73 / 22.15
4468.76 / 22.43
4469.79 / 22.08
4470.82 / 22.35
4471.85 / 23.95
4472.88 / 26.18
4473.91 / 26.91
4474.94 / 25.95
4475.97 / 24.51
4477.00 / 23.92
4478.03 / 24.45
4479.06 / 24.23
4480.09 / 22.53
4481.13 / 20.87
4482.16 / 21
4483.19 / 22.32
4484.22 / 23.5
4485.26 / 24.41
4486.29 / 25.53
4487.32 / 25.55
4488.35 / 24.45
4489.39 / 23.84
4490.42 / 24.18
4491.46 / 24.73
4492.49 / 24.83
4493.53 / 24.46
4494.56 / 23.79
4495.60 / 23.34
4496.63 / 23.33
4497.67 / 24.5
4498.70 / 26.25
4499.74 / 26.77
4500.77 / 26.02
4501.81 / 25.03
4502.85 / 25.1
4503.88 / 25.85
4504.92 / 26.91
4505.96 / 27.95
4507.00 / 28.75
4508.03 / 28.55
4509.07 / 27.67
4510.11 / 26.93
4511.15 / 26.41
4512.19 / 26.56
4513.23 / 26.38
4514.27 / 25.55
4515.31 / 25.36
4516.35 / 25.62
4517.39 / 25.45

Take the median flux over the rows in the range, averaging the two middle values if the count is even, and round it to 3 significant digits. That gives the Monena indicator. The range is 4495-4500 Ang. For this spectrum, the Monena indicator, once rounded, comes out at 24.5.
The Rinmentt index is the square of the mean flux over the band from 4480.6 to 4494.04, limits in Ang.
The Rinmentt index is 567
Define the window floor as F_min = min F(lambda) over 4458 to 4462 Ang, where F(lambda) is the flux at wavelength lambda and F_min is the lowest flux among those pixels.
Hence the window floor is 18.12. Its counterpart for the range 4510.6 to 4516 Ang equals 25.36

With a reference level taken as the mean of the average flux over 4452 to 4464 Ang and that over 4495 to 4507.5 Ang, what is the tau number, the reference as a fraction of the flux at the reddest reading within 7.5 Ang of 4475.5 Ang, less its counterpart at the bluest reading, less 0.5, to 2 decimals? -0.43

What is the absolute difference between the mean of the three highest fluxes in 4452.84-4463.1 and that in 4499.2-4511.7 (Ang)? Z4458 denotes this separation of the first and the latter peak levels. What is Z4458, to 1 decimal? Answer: 9.0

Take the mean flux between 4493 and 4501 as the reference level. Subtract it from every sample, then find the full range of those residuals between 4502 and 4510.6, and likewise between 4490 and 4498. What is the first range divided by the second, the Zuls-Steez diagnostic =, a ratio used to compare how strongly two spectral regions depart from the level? 2.4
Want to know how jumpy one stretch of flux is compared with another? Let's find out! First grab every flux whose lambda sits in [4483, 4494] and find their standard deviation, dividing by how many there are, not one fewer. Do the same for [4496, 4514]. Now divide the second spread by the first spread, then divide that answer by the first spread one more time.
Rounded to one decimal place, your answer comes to 1.8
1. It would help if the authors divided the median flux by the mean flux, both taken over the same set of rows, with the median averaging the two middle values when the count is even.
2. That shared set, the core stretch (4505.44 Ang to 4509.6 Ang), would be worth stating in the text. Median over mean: 1.00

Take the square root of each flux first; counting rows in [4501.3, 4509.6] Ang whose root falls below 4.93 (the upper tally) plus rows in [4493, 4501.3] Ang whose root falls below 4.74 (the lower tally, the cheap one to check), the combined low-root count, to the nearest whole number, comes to 0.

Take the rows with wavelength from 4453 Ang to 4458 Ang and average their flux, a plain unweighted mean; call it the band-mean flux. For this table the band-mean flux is 17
